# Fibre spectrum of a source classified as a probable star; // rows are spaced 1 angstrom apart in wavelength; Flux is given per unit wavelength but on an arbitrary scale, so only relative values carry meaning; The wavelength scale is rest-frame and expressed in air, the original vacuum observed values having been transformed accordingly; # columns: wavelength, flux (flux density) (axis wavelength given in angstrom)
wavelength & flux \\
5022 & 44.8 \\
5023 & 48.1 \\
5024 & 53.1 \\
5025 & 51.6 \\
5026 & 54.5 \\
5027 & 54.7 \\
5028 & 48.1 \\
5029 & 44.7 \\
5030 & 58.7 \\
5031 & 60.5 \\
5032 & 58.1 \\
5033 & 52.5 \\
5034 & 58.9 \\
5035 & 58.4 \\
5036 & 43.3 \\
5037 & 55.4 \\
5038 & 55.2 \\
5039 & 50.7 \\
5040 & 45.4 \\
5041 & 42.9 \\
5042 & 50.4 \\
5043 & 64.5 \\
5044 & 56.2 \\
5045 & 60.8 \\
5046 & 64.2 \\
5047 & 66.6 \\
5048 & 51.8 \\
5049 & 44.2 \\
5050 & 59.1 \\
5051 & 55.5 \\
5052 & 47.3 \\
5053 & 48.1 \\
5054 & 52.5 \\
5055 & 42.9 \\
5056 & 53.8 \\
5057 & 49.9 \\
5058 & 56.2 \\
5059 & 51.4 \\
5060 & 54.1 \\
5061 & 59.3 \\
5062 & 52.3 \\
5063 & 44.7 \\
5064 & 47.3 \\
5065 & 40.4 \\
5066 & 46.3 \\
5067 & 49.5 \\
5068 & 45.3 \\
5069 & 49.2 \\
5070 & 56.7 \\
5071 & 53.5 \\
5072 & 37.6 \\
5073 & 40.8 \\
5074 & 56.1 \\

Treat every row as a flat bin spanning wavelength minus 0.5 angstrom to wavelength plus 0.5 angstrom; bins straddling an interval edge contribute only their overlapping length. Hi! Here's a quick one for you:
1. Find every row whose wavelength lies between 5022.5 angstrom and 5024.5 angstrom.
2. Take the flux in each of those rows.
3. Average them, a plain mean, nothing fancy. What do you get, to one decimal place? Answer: 50.6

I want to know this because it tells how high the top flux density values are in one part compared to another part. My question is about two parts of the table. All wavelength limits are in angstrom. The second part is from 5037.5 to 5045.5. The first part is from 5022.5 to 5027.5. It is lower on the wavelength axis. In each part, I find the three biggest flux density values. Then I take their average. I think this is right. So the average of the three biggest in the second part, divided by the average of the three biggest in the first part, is 1.12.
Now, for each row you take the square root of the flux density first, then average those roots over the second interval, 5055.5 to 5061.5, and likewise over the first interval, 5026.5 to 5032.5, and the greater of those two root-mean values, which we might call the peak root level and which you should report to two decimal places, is 7.35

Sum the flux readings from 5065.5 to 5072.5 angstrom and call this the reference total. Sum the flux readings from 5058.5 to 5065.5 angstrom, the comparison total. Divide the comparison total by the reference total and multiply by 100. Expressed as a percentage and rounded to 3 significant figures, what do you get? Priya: 103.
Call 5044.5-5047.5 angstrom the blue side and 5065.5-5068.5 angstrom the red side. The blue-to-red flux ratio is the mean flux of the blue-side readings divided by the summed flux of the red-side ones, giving 0.453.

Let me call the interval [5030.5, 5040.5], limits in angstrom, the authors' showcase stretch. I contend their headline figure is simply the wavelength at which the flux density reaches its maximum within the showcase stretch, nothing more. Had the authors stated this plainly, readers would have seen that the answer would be 5031 angstrom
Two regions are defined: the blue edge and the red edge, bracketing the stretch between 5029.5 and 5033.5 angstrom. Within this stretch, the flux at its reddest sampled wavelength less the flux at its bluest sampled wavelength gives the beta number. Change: -6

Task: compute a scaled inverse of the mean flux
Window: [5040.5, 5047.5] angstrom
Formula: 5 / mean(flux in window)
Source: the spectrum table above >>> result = 0.086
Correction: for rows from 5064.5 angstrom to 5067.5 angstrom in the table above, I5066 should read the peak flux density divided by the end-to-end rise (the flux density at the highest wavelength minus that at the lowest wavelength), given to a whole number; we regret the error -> 5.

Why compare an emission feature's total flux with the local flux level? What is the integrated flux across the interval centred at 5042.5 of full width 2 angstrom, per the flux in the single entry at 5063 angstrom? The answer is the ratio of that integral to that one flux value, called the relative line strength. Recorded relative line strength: 2.6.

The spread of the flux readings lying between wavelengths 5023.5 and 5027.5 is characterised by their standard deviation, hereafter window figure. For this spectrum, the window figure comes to 1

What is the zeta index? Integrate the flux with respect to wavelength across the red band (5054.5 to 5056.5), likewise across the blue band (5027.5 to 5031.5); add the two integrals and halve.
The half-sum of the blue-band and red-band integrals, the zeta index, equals 154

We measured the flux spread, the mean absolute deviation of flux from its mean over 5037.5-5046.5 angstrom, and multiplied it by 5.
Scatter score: 32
